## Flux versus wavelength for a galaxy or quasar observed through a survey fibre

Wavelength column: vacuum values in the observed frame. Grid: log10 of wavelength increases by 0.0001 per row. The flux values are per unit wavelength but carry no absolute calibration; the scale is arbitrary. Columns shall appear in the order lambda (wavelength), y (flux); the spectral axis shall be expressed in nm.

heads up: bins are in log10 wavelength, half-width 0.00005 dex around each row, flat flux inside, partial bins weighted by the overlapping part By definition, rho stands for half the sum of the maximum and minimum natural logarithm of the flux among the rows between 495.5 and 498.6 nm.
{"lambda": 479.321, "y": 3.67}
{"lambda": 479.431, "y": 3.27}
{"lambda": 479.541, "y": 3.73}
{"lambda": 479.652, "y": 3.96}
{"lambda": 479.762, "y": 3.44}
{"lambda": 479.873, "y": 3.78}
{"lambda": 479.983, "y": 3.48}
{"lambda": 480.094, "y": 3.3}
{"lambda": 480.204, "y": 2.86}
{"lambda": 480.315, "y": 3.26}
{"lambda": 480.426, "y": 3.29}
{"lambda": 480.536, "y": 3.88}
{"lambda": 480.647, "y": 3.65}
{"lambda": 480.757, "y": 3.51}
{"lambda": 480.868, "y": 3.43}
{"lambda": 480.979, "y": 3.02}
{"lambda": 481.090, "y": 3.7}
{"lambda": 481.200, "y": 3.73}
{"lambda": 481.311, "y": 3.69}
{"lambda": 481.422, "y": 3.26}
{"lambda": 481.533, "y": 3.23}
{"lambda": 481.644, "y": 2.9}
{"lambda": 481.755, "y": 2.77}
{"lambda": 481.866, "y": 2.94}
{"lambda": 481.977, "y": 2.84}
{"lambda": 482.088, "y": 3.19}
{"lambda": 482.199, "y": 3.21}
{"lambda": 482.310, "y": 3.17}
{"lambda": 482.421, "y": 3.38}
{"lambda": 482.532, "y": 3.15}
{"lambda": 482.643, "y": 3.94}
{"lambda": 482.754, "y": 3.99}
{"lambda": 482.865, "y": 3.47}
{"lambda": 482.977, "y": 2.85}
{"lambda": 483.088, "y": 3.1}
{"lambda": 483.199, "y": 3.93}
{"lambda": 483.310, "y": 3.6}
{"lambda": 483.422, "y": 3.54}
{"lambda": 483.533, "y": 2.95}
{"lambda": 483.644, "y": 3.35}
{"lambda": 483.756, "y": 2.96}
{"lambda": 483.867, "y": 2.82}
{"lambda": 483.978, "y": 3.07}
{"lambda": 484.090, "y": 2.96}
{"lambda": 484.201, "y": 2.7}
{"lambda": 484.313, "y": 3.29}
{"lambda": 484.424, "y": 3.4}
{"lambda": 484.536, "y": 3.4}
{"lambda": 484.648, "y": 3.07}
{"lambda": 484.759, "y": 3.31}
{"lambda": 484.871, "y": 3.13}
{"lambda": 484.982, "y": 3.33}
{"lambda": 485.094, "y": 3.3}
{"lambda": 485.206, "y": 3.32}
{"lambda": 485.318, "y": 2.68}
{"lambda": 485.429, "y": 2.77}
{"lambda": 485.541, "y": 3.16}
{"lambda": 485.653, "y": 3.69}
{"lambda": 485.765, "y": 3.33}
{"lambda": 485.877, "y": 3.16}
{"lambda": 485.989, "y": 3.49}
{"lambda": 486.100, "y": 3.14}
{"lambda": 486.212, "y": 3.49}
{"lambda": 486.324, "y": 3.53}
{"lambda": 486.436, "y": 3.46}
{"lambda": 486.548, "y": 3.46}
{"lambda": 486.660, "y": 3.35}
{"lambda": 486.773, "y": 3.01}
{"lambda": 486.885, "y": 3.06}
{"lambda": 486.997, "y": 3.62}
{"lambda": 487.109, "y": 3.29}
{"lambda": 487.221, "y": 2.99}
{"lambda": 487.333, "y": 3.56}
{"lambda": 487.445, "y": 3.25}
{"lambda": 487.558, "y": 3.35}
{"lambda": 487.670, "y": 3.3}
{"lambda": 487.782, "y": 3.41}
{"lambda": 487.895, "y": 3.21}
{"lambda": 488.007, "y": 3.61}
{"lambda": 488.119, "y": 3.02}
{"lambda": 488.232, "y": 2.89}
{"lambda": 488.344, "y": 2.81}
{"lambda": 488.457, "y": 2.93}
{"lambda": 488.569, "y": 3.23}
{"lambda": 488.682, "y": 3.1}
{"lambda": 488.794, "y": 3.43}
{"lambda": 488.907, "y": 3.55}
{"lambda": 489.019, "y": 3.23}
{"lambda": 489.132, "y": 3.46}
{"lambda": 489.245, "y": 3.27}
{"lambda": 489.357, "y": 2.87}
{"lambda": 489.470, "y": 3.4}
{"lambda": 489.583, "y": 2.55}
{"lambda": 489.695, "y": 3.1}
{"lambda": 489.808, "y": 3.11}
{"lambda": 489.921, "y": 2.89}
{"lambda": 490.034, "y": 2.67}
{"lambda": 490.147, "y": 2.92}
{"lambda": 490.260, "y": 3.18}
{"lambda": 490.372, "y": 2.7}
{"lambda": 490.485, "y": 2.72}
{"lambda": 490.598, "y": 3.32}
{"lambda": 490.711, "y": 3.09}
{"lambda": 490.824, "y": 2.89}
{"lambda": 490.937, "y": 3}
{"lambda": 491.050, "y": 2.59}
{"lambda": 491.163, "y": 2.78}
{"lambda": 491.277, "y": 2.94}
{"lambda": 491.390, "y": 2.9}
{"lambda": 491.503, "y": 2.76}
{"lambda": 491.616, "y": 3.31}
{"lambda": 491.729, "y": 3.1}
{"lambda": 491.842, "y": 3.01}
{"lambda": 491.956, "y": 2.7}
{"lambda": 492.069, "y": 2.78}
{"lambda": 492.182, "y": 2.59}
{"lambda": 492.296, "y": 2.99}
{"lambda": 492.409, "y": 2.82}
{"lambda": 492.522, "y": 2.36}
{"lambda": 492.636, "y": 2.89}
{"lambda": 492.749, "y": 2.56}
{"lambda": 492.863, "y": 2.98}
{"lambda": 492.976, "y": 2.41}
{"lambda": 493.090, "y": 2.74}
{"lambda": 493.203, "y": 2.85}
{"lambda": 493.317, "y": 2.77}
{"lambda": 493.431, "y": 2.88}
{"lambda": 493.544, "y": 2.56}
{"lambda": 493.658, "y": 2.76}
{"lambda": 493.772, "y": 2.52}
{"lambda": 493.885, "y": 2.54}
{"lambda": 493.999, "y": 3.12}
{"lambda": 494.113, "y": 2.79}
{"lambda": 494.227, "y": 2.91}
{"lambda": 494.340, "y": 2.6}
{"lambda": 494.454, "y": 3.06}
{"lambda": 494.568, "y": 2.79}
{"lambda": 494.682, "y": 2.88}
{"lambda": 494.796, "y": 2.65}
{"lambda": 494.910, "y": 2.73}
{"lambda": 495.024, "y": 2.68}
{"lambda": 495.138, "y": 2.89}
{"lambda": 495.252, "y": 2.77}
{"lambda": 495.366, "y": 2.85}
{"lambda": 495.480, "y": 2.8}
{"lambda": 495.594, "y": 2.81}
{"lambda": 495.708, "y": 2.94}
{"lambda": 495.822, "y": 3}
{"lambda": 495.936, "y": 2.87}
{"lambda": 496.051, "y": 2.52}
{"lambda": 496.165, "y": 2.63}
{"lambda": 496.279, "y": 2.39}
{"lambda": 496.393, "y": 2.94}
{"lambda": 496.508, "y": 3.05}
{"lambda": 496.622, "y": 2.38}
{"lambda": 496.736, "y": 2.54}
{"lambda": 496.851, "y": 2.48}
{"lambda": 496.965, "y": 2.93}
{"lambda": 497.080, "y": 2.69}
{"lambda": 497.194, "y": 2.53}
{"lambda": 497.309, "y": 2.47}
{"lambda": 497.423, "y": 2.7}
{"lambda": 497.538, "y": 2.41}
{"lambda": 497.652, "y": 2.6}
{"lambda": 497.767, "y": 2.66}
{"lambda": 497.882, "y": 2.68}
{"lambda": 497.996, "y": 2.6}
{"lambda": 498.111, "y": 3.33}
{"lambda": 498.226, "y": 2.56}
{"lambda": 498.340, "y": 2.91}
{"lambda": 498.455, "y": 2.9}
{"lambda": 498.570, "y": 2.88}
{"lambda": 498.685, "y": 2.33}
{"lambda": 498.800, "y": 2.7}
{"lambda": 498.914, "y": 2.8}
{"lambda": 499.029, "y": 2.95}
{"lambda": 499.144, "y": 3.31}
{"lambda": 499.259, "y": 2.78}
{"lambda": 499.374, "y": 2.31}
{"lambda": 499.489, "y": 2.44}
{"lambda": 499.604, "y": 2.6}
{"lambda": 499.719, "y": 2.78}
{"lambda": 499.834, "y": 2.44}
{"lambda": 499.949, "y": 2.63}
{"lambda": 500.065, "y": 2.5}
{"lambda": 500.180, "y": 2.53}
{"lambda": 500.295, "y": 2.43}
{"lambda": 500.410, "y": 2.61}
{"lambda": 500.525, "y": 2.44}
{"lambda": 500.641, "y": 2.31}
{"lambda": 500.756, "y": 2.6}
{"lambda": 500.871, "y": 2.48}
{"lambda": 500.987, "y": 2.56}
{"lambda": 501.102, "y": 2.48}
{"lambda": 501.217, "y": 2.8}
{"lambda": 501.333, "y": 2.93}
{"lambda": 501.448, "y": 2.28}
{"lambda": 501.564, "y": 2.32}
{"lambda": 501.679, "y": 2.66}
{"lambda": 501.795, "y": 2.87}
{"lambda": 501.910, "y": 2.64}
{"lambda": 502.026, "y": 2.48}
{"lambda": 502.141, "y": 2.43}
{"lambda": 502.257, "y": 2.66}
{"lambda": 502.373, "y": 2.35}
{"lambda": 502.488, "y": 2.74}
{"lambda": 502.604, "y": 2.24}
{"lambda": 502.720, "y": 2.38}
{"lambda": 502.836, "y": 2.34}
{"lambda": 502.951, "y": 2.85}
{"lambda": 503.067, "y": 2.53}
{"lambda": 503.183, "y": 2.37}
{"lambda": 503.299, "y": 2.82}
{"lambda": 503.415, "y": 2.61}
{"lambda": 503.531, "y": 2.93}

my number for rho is 1.04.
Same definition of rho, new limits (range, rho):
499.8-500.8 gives 0.90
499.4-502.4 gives 0.95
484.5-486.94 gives 1.15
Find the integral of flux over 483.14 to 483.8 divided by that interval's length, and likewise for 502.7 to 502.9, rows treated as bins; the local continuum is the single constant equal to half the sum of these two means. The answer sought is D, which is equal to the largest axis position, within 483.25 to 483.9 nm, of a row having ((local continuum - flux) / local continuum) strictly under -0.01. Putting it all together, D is 483.756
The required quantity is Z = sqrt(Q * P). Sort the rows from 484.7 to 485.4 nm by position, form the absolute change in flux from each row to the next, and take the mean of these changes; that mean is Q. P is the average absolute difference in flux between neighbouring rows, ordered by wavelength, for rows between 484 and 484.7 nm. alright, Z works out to 0.235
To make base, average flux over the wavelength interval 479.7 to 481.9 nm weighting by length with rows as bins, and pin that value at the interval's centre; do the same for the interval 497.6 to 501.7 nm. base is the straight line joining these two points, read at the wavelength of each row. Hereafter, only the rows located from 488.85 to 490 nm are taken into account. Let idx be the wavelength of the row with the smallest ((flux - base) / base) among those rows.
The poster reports 489.583 nm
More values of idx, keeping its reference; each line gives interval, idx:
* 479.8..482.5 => 481.755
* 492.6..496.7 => 492.976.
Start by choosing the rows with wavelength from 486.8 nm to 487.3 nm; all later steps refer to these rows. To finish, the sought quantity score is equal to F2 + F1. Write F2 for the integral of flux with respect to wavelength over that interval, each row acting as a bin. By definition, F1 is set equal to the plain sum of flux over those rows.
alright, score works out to 14.6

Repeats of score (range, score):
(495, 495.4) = 12.3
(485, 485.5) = 13.6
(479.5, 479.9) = 16.4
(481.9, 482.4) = 14.0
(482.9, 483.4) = 15.2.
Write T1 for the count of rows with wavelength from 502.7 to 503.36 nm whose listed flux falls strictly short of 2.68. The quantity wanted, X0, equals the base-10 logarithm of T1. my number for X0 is 0.6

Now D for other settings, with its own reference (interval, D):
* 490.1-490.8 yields 490.711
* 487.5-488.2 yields 488.119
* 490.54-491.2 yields 490.937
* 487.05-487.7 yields 487.670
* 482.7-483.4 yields 483.310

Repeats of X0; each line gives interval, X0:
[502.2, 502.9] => 0.7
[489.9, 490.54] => 0.0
